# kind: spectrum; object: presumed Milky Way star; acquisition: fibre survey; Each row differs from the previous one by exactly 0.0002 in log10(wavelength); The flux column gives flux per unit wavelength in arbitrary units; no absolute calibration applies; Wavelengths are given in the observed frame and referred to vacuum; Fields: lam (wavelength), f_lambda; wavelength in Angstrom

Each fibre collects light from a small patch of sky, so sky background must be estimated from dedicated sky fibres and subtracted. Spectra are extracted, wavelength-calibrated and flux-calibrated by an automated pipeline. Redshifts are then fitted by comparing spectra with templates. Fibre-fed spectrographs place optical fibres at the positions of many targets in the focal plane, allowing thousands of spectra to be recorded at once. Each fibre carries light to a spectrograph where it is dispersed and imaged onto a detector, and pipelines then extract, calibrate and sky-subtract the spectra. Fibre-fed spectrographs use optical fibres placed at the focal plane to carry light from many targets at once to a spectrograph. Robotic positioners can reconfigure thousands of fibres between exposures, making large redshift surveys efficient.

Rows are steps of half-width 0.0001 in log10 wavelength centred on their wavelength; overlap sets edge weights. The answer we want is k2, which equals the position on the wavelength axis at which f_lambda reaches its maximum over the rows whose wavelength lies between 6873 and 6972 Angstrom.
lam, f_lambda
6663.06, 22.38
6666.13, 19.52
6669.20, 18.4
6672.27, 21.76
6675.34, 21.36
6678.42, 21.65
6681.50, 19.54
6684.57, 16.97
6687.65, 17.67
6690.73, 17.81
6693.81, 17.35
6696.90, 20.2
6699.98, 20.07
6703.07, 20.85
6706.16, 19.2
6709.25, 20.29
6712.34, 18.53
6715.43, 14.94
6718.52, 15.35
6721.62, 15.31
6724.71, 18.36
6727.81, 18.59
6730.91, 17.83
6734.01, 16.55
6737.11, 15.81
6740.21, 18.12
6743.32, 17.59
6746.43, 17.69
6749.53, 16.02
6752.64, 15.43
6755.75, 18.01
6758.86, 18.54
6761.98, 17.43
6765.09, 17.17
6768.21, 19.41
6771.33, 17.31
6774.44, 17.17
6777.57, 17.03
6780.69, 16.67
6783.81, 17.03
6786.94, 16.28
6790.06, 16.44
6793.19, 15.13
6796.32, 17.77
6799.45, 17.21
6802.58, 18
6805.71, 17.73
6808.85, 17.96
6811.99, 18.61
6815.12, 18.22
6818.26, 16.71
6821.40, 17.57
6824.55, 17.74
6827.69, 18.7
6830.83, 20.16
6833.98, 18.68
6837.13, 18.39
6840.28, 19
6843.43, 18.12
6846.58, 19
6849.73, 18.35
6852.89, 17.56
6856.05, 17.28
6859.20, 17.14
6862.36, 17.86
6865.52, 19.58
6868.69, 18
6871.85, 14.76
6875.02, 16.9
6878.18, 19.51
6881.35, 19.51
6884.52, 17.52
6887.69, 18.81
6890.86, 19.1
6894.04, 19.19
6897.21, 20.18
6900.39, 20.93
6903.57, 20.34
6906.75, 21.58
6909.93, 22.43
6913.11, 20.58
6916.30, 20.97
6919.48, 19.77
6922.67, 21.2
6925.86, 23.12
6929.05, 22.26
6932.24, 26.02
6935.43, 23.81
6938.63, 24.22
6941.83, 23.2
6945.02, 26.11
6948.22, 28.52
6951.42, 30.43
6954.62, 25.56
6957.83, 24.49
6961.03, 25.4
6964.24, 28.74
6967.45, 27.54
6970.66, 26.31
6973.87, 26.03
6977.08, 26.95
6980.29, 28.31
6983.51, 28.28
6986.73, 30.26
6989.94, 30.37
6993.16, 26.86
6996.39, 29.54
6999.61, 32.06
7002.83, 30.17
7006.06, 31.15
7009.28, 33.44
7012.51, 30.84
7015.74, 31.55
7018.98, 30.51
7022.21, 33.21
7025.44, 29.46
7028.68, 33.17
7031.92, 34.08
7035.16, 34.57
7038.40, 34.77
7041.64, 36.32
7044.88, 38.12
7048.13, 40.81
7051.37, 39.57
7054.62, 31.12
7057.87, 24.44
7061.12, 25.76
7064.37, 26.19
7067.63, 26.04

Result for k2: 6951.42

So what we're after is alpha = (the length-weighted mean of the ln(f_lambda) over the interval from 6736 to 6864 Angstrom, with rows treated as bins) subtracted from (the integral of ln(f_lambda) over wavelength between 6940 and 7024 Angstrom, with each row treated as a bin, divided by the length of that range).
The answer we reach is 0.485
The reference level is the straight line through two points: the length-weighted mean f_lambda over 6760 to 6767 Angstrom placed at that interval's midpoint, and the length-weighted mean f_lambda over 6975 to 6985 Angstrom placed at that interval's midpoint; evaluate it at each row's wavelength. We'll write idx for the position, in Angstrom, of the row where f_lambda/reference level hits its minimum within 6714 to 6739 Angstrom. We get 6737.11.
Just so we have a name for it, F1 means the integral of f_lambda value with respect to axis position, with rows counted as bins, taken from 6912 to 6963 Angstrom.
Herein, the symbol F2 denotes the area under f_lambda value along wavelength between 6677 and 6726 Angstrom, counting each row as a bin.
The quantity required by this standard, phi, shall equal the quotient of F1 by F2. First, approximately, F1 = 1233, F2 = 900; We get 1.37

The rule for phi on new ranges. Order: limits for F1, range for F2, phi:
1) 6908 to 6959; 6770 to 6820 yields 1.42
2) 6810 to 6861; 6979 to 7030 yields 0.60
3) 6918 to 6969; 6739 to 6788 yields 1.51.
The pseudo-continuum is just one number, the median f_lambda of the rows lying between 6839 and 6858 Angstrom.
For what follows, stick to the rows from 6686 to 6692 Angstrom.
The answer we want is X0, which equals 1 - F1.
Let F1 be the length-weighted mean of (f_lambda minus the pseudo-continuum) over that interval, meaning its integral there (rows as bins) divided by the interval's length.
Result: 2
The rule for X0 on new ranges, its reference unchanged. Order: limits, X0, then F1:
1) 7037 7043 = -16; 17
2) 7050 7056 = -16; 17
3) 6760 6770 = 1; 0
